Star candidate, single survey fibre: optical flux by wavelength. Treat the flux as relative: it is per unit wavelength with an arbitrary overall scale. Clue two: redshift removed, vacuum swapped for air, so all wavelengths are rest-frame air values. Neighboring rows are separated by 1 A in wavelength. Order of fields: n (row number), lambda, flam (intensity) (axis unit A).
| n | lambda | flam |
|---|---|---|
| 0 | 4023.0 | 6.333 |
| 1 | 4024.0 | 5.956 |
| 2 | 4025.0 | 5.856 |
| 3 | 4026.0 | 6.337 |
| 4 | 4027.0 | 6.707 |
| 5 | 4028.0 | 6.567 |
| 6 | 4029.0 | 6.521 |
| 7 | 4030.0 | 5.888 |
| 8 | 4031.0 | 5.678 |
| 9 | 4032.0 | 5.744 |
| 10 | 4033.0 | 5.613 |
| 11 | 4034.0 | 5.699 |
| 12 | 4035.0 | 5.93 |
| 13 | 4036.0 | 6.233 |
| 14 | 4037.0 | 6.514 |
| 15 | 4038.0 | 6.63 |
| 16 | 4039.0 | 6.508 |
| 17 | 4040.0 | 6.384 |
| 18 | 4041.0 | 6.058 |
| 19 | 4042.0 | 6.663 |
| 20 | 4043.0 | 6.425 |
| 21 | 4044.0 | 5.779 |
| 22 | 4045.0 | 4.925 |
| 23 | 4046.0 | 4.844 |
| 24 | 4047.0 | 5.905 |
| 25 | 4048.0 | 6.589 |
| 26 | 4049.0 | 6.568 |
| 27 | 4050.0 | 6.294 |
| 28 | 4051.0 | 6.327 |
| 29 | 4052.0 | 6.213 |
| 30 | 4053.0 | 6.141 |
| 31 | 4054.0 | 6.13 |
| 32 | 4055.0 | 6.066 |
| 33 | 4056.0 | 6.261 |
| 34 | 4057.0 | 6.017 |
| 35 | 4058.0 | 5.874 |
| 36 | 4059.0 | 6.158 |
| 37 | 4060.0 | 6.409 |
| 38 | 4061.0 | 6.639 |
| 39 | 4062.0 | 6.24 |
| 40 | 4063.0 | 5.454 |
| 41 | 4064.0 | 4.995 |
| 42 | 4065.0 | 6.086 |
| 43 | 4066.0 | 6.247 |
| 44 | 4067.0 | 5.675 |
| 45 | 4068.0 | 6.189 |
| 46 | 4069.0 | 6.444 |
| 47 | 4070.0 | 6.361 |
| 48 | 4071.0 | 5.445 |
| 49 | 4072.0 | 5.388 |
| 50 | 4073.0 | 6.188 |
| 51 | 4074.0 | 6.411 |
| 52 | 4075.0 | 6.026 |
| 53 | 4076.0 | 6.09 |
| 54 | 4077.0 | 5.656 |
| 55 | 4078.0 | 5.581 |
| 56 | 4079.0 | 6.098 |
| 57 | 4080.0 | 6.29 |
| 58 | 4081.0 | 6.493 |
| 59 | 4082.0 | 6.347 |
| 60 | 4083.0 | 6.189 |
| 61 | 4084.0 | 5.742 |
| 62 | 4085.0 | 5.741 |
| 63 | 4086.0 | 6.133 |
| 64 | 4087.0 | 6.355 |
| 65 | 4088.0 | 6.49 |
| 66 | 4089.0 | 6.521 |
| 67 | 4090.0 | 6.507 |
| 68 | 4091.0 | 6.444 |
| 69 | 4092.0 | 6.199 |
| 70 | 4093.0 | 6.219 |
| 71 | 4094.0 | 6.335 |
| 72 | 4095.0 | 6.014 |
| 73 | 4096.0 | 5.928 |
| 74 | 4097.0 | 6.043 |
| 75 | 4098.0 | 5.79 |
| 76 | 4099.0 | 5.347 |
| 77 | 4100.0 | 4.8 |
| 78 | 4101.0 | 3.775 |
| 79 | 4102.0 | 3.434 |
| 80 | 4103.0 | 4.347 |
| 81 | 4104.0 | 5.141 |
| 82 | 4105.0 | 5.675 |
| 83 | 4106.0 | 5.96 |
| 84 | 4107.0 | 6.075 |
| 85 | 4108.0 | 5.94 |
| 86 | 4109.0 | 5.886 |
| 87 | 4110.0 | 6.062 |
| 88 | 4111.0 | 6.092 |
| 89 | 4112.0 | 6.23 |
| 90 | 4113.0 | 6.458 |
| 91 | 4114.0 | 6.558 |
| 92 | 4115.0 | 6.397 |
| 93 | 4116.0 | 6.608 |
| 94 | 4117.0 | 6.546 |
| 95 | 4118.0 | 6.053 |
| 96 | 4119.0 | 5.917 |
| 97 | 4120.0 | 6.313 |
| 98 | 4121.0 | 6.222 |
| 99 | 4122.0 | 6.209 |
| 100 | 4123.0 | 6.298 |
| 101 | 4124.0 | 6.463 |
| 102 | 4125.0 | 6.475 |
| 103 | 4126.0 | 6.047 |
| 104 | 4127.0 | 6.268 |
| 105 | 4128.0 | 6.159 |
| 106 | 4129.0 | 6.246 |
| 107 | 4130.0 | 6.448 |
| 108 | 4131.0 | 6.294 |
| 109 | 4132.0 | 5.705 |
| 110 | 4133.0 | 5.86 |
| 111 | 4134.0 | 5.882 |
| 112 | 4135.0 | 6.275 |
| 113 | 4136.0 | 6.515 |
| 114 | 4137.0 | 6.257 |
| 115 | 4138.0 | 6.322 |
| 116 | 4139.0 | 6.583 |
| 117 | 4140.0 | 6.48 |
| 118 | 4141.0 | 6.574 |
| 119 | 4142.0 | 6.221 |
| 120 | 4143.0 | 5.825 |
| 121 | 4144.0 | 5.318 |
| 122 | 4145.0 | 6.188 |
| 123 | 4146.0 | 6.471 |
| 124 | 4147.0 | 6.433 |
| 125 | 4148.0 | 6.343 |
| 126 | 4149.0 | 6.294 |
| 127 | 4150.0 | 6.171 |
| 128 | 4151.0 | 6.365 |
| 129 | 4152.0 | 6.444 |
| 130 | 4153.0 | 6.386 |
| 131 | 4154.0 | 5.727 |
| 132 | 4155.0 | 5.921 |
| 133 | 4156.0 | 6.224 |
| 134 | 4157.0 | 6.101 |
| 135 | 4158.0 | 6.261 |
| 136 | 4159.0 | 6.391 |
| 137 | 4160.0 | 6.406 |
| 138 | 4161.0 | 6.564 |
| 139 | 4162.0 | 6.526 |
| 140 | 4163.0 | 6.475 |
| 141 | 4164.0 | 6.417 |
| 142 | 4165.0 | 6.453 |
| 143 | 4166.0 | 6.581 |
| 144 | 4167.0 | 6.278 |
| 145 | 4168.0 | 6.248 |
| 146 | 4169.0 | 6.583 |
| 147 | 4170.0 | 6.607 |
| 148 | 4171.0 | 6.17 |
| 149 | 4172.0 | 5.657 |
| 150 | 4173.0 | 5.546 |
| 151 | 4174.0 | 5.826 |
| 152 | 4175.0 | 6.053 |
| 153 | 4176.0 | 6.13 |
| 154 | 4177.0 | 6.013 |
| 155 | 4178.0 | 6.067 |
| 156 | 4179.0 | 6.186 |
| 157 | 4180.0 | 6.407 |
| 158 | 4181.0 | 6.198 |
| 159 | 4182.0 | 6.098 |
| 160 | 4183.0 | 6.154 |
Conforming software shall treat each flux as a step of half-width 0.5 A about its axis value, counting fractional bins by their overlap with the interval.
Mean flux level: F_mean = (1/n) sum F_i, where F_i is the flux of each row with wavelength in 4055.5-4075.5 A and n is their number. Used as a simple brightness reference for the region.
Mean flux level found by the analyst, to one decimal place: 6.0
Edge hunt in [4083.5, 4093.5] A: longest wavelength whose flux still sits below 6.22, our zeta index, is 4093.0 A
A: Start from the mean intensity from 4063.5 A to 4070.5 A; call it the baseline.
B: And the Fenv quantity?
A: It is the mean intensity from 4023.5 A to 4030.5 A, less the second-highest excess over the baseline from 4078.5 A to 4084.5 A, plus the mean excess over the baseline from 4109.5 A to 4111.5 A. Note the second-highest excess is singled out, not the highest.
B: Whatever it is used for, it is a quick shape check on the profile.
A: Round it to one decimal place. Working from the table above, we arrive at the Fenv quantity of 6.0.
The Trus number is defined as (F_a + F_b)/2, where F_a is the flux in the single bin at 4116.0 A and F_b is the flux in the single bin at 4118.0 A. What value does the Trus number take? 6.33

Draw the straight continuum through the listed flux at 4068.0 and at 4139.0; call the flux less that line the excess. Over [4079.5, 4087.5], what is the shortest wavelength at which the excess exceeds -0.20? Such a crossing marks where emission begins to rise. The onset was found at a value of 4080.0 A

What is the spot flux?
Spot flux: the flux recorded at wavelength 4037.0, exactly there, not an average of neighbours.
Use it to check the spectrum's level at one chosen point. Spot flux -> 6.514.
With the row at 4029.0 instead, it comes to 6.521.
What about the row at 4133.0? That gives 5.86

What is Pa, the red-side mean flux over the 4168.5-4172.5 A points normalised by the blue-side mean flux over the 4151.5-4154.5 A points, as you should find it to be 1.01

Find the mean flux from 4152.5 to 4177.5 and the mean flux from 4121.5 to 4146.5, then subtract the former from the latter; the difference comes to 0.0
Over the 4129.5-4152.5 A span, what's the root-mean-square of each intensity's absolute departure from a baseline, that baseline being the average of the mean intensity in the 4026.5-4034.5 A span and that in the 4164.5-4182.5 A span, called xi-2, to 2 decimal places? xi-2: 0.33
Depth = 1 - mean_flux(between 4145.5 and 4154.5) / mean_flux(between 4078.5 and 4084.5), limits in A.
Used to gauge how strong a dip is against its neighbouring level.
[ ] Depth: -0.016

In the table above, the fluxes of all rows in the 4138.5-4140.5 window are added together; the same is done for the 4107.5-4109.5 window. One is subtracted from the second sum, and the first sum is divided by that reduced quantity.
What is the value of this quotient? 1.21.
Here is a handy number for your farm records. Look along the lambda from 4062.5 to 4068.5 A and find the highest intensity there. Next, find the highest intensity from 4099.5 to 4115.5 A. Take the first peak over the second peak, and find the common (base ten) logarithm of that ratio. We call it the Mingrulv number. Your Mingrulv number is -0.0211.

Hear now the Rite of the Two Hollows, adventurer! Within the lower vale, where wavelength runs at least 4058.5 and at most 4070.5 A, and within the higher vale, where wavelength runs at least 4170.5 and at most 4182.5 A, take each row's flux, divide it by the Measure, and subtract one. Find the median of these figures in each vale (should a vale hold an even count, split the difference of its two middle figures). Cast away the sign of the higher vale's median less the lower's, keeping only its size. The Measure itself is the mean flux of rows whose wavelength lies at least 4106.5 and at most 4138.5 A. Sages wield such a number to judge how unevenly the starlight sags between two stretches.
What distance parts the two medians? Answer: 0.021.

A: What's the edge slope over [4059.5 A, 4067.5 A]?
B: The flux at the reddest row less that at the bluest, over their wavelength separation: -0.10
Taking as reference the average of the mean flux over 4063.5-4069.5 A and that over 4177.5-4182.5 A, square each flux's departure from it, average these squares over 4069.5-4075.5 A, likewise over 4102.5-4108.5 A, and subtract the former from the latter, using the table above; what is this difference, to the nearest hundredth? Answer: 0.49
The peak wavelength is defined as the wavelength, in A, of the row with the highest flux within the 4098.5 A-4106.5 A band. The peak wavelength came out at 4106.0 A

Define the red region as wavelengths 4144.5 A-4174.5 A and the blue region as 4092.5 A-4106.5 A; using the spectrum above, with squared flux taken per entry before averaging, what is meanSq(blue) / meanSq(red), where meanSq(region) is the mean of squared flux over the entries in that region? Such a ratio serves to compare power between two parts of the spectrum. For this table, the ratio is 0.75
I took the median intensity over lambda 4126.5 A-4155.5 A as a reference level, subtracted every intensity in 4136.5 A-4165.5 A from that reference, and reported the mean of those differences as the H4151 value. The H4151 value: -0.01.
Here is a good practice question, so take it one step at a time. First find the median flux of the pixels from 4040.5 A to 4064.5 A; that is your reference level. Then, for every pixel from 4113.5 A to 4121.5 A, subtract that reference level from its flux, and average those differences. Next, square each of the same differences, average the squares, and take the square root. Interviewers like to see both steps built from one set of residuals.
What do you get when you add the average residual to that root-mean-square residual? 0.47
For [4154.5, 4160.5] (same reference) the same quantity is 0.25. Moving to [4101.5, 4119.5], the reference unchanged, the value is 0.55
